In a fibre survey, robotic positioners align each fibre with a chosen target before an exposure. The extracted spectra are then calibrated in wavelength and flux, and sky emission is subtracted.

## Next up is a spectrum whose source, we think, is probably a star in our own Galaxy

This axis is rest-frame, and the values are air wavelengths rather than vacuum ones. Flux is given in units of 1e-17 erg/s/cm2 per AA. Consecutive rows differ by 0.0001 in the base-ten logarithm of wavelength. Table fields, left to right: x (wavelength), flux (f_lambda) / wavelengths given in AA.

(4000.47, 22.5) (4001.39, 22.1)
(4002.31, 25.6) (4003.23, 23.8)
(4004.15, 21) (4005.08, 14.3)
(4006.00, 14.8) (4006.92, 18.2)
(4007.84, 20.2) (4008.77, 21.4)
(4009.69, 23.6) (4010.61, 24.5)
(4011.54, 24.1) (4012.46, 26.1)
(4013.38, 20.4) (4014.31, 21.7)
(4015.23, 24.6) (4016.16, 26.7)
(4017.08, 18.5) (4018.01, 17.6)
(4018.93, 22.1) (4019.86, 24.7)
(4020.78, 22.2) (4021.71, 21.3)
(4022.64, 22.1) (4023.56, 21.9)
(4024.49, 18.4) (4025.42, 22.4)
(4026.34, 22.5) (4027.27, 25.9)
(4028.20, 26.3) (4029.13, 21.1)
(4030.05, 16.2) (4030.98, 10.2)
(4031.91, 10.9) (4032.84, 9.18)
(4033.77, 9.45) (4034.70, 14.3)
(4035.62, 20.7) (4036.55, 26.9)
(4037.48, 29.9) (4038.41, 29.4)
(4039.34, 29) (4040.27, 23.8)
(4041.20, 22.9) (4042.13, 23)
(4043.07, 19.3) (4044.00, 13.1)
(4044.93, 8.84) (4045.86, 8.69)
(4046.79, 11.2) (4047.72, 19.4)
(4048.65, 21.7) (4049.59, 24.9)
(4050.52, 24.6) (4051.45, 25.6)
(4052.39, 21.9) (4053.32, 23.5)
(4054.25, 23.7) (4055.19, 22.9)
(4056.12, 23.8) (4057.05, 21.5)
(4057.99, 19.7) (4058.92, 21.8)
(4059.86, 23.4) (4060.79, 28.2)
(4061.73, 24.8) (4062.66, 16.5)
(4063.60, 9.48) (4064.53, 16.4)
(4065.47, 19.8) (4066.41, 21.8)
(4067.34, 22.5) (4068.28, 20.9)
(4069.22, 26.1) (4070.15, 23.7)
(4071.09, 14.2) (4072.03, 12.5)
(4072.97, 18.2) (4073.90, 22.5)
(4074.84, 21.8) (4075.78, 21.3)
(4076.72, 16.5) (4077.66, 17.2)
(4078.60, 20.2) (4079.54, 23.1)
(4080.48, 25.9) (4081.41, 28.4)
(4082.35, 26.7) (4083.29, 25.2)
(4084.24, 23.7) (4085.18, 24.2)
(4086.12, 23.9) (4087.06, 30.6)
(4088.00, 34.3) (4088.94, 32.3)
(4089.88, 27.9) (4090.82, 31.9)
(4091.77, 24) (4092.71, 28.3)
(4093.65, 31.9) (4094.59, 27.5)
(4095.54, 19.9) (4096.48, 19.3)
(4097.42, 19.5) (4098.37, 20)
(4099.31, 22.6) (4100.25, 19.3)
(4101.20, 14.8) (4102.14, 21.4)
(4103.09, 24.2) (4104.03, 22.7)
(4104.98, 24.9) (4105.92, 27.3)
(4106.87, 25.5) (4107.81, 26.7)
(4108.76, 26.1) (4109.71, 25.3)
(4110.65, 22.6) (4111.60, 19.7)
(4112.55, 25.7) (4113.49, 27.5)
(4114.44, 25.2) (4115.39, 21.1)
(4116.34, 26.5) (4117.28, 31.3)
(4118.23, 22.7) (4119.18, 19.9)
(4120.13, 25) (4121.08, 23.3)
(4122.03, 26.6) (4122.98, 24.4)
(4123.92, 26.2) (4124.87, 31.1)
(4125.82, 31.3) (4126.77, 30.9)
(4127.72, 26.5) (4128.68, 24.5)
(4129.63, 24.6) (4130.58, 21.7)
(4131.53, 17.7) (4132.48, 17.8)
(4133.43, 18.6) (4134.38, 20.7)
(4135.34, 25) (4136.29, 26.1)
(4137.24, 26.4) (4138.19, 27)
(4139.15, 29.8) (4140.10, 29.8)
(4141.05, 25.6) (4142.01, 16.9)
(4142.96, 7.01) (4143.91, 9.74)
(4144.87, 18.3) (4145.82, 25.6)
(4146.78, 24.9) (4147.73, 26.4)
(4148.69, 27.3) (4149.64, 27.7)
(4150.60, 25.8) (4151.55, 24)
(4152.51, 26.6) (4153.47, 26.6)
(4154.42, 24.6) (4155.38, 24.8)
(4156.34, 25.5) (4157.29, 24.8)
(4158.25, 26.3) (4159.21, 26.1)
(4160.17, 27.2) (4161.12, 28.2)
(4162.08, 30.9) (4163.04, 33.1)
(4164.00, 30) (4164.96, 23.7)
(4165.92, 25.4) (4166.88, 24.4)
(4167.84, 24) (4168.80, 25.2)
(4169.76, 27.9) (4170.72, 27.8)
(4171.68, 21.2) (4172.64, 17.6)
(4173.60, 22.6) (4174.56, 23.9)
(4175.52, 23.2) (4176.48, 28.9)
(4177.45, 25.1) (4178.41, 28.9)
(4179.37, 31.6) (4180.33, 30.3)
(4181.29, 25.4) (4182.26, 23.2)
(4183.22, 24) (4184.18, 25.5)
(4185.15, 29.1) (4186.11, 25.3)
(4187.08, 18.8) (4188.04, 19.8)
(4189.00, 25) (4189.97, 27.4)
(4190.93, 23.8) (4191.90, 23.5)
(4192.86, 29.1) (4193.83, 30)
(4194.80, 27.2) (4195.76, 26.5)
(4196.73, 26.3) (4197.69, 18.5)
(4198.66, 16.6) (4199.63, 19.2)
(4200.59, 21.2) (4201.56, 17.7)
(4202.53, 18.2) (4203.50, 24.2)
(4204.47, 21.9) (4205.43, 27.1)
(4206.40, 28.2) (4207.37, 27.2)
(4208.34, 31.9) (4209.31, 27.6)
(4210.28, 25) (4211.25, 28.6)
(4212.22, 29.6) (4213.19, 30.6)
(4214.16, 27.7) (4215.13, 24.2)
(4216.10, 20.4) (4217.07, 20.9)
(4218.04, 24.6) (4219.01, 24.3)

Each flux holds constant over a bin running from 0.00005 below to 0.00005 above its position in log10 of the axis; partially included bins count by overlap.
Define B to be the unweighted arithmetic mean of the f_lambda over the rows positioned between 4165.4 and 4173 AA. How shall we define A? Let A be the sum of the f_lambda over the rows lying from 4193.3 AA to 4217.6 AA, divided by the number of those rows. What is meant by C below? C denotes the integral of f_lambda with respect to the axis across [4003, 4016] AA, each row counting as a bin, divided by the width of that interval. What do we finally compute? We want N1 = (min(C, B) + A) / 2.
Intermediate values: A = 24.7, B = 24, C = 21.4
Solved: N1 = 23.0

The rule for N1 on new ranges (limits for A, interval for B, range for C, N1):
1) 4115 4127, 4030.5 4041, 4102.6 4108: 22.8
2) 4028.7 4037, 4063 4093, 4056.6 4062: 19.2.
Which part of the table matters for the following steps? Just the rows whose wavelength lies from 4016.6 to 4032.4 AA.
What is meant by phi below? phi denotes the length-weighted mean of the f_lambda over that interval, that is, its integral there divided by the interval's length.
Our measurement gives 20.2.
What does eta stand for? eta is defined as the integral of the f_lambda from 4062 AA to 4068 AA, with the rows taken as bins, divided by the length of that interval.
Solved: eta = 18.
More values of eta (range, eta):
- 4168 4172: 26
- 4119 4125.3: 25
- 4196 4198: 23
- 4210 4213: 28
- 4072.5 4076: 21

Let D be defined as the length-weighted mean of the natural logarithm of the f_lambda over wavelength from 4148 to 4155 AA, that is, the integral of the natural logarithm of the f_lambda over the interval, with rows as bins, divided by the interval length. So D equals 3.26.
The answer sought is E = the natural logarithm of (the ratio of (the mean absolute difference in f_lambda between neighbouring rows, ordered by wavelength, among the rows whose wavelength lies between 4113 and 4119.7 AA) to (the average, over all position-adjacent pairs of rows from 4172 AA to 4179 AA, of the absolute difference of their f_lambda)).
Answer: 0.3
